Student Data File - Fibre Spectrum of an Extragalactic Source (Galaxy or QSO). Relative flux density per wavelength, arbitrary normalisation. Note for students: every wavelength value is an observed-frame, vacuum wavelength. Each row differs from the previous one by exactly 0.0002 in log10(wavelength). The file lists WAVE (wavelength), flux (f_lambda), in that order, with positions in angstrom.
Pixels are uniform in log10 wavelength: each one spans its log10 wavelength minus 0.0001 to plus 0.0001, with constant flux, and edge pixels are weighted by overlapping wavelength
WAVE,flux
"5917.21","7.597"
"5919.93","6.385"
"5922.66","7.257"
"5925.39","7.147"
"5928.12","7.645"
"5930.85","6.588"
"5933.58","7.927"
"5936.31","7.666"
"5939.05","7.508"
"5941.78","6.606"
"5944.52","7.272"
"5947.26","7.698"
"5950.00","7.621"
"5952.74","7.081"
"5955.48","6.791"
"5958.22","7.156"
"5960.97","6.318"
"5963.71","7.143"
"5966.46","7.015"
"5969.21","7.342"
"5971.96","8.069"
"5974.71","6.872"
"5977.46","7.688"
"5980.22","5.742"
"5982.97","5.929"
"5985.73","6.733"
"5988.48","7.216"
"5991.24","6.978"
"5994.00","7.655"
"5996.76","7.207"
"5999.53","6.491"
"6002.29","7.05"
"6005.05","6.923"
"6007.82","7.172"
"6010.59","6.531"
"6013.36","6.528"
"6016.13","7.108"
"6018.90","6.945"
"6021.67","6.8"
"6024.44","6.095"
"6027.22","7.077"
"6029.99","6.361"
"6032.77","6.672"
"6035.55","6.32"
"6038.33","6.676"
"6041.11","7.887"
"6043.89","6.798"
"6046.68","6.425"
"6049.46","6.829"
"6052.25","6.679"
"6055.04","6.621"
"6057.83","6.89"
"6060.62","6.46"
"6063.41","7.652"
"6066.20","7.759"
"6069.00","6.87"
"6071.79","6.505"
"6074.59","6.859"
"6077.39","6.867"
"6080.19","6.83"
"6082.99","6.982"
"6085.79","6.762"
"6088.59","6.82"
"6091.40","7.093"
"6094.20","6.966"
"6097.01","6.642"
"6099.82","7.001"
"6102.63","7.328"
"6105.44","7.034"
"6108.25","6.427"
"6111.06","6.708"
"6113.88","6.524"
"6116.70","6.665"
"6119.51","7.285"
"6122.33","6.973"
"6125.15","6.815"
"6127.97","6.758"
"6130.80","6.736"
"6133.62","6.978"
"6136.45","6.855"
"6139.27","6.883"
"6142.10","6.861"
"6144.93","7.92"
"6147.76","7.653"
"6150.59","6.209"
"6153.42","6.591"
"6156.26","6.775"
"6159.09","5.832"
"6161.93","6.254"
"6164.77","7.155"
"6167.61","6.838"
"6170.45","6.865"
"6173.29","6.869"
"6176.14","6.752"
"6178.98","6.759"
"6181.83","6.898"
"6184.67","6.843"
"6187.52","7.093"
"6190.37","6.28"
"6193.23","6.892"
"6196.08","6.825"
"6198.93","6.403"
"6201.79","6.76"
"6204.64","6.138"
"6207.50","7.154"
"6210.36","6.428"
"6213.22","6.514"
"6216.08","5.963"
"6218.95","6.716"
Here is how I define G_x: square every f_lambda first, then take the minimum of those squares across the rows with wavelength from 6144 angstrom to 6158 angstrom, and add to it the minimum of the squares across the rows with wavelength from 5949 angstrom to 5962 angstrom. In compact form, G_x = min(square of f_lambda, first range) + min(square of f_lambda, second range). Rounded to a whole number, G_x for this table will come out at 78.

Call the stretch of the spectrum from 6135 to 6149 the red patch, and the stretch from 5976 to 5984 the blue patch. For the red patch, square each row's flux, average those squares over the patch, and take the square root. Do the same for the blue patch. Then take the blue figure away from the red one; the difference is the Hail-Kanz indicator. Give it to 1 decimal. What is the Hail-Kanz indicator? 0.7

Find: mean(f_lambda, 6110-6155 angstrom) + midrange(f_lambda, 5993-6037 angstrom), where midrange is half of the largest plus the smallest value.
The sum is 13.8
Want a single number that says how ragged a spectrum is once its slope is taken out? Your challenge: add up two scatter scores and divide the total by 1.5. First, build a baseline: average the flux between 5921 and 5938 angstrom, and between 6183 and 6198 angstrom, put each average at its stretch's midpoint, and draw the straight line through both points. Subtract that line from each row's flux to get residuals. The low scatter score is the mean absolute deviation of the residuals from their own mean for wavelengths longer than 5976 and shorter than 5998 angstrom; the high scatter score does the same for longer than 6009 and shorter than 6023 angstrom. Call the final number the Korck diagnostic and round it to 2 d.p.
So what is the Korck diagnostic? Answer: 0.52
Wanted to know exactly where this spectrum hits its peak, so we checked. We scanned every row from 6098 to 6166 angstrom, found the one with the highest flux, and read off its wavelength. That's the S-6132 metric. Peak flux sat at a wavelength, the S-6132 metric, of 6144.93 angstrom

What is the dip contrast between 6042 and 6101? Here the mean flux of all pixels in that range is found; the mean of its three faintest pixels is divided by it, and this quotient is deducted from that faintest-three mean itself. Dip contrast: 5.52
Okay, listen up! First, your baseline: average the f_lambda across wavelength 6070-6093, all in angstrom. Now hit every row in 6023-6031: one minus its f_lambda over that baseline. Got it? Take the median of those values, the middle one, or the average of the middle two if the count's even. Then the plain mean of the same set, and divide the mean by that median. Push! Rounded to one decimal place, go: 0.7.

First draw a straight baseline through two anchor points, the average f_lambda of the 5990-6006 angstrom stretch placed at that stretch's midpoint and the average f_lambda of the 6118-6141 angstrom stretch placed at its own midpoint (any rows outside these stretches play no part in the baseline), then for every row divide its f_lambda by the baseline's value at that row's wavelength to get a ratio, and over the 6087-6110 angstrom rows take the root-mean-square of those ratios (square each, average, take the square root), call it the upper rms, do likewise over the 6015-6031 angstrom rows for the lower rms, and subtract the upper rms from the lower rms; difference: -0.037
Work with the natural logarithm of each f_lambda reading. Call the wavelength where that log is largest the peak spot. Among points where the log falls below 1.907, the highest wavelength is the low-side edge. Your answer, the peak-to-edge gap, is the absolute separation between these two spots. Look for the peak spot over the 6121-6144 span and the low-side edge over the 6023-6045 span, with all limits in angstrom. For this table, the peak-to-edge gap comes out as 95.3 angstrom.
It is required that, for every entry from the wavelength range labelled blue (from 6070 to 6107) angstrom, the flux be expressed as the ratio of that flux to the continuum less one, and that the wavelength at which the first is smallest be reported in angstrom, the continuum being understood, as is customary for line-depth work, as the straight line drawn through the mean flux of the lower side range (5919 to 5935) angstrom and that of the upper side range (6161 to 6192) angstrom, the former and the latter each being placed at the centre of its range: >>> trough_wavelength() 6071.79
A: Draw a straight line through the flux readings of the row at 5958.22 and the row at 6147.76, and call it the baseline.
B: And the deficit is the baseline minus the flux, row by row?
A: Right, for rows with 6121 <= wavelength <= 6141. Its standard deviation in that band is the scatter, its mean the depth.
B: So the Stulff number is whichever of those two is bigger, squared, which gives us 0.57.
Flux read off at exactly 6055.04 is 6.621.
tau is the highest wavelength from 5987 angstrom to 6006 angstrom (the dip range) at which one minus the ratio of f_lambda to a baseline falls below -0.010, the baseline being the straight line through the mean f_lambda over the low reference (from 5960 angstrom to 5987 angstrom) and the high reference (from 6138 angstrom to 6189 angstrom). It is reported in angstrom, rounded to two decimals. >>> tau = 6002.29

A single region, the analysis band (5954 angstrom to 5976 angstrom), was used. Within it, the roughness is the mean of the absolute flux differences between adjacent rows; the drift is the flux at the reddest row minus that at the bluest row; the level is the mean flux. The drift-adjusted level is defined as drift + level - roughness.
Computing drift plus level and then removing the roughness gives 6.54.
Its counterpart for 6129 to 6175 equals 6.54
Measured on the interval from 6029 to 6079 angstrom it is 6.88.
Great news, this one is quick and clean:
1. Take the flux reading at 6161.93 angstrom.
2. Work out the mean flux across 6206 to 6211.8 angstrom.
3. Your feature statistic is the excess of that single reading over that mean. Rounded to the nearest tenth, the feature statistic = -0.5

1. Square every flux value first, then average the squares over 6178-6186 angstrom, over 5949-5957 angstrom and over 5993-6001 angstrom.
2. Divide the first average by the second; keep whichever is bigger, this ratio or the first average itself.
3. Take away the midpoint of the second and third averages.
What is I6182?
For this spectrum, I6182 -4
